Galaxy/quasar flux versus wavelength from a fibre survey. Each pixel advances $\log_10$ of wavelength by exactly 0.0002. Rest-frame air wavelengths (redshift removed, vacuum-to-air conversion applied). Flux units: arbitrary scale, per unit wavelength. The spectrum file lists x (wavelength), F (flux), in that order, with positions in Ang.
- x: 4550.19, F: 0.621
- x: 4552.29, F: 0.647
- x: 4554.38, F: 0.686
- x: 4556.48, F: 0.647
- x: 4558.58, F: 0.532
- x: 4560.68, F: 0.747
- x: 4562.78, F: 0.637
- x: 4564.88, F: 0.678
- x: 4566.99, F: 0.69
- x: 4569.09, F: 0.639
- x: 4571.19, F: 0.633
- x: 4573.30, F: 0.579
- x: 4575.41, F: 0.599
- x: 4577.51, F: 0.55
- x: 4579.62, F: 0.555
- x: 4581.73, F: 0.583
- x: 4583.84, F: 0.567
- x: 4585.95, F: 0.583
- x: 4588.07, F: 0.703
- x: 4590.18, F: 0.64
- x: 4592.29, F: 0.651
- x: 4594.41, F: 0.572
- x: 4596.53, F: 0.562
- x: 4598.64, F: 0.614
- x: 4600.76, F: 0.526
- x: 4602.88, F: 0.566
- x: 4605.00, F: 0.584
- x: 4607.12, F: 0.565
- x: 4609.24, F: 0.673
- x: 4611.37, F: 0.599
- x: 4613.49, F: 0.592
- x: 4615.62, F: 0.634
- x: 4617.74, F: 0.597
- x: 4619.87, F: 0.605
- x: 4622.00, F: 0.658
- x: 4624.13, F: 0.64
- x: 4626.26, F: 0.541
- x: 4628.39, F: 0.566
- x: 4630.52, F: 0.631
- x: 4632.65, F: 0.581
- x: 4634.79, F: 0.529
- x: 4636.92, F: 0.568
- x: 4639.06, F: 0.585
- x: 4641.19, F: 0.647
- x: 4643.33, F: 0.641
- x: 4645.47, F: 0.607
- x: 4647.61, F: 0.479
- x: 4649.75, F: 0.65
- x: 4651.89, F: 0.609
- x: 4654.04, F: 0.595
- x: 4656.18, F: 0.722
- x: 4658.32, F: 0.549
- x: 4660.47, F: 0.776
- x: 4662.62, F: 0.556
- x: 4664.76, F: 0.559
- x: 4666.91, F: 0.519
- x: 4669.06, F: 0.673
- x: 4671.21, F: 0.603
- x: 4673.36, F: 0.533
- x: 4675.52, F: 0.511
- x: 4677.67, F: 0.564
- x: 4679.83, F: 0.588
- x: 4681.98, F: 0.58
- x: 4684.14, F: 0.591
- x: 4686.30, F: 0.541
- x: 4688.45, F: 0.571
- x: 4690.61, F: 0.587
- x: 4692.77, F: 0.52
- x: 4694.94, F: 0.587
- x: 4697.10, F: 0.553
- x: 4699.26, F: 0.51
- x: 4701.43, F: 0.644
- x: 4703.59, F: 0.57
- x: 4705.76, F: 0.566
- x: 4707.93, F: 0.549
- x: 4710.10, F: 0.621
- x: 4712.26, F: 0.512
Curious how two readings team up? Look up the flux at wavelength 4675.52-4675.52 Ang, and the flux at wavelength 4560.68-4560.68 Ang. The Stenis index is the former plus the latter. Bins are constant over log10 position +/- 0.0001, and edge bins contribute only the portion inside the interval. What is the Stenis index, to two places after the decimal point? 1.26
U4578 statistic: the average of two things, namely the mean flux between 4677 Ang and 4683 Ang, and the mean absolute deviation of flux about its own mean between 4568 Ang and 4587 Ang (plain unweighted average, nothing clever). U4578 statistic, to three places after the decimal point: 0.301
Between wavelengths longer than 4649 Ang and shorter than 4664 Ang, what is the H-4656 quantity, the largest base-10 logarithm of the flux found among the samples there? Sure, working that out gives -0.110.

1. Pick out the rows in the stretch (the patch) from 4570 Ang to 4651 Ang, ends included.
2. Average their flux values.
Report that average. 0.596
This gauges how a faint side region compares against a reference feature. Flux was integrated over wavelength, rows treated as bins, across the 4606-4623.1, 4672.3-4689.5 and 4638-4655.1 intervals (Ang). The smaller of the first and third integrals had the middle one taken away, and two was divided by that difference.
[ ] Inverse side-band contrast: 3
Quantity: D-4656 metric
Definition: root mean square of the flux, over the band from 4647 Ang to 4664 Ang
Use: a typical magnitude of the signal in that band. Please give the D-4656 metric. 0.624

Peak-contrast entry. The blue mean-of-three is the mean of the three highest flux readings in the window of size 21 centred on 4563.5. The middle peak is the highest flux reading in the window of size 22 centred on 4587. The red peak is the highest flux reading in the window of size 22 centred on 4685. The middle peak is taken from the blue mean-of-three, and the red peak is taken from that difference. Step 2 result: -0.59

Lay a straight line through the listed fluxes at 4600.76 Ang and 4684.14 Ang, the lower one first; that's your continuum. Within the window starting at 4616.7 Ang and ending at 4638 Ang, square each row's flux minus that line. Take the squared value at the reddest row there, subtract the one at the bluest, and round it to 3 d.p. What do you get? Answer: -0.003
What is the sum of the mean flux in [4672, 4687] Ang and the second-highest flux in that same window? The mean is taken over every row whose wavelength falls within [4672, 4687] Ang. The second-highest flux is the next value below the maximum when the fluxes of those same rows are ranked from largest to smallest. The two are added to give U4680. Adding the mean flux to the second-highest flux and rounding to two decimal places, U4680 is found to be 1.15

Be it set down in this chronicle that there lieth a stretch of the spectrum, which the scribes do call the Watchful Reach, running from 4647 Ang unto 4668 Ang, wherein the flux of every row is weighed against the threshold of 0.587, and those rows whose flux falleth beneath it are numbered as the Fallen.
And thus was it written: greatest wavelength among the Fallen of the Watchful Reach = 4666.91 Ang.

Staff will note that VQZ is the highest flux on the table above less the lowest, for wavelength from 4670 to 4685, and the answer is 0.092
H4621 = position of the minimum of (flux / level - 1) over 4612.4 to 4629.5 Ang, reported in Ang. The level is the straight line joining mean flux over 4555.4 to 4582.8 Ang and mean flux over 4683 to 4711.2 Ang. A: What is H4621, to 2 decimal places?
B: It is 4626.26 Ang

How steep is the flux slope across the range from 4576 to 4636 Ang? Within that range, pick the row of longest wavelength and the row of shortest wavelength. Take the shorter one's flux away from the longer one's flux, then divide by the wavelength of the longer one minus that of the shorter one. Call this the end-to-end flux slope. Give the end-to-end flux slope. -0.0004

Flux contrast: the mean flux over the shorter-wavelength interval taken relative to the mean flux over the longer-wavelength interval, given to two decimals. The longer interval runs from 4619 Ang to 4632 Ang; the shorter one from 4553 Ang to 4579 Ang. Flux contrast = 1.05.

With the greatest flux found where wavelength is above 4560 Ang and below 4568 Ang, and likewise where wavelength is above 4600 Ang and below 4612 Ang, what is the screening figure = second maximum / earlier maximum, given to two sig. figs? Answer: 0.90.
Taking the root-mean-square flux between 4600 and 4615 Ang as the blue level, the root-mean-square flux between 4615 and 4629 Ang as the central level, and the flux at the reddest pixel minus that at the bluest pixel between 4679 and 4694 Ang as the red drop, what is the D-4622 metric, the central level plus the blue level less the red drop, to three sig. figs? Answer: 1.26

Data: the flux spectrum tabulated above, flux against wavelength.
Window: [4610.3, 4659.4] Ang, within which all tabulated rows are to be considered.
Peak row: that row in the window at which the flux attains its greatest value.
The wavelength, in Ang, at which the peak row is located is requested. 4656.18 Ang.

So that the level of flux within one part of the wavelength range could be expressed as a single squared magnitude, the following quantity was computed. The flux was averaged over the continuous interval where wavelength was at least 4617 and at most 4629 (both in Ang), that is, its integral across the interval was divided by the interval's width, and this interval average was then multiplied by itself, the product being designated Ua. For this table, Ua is 0.36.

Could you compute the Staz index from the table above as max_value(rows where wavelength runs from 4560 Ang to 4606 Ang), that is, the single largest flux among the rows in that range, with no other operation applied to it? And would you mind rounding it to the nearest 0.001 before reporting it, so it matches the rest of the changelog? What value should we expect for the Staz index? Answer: 0.747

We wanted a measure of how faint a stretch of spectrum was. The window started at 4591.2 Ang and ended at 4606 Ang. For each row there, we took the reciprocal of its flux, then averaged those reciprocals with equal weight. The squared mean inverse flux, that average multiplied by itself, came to 2.97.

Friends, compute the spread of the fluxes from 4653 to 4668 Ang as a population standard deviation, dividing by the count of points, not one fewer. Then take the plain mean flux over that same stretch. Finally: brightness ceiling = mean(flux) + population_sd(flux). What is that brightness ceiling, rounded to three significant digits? 0.702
